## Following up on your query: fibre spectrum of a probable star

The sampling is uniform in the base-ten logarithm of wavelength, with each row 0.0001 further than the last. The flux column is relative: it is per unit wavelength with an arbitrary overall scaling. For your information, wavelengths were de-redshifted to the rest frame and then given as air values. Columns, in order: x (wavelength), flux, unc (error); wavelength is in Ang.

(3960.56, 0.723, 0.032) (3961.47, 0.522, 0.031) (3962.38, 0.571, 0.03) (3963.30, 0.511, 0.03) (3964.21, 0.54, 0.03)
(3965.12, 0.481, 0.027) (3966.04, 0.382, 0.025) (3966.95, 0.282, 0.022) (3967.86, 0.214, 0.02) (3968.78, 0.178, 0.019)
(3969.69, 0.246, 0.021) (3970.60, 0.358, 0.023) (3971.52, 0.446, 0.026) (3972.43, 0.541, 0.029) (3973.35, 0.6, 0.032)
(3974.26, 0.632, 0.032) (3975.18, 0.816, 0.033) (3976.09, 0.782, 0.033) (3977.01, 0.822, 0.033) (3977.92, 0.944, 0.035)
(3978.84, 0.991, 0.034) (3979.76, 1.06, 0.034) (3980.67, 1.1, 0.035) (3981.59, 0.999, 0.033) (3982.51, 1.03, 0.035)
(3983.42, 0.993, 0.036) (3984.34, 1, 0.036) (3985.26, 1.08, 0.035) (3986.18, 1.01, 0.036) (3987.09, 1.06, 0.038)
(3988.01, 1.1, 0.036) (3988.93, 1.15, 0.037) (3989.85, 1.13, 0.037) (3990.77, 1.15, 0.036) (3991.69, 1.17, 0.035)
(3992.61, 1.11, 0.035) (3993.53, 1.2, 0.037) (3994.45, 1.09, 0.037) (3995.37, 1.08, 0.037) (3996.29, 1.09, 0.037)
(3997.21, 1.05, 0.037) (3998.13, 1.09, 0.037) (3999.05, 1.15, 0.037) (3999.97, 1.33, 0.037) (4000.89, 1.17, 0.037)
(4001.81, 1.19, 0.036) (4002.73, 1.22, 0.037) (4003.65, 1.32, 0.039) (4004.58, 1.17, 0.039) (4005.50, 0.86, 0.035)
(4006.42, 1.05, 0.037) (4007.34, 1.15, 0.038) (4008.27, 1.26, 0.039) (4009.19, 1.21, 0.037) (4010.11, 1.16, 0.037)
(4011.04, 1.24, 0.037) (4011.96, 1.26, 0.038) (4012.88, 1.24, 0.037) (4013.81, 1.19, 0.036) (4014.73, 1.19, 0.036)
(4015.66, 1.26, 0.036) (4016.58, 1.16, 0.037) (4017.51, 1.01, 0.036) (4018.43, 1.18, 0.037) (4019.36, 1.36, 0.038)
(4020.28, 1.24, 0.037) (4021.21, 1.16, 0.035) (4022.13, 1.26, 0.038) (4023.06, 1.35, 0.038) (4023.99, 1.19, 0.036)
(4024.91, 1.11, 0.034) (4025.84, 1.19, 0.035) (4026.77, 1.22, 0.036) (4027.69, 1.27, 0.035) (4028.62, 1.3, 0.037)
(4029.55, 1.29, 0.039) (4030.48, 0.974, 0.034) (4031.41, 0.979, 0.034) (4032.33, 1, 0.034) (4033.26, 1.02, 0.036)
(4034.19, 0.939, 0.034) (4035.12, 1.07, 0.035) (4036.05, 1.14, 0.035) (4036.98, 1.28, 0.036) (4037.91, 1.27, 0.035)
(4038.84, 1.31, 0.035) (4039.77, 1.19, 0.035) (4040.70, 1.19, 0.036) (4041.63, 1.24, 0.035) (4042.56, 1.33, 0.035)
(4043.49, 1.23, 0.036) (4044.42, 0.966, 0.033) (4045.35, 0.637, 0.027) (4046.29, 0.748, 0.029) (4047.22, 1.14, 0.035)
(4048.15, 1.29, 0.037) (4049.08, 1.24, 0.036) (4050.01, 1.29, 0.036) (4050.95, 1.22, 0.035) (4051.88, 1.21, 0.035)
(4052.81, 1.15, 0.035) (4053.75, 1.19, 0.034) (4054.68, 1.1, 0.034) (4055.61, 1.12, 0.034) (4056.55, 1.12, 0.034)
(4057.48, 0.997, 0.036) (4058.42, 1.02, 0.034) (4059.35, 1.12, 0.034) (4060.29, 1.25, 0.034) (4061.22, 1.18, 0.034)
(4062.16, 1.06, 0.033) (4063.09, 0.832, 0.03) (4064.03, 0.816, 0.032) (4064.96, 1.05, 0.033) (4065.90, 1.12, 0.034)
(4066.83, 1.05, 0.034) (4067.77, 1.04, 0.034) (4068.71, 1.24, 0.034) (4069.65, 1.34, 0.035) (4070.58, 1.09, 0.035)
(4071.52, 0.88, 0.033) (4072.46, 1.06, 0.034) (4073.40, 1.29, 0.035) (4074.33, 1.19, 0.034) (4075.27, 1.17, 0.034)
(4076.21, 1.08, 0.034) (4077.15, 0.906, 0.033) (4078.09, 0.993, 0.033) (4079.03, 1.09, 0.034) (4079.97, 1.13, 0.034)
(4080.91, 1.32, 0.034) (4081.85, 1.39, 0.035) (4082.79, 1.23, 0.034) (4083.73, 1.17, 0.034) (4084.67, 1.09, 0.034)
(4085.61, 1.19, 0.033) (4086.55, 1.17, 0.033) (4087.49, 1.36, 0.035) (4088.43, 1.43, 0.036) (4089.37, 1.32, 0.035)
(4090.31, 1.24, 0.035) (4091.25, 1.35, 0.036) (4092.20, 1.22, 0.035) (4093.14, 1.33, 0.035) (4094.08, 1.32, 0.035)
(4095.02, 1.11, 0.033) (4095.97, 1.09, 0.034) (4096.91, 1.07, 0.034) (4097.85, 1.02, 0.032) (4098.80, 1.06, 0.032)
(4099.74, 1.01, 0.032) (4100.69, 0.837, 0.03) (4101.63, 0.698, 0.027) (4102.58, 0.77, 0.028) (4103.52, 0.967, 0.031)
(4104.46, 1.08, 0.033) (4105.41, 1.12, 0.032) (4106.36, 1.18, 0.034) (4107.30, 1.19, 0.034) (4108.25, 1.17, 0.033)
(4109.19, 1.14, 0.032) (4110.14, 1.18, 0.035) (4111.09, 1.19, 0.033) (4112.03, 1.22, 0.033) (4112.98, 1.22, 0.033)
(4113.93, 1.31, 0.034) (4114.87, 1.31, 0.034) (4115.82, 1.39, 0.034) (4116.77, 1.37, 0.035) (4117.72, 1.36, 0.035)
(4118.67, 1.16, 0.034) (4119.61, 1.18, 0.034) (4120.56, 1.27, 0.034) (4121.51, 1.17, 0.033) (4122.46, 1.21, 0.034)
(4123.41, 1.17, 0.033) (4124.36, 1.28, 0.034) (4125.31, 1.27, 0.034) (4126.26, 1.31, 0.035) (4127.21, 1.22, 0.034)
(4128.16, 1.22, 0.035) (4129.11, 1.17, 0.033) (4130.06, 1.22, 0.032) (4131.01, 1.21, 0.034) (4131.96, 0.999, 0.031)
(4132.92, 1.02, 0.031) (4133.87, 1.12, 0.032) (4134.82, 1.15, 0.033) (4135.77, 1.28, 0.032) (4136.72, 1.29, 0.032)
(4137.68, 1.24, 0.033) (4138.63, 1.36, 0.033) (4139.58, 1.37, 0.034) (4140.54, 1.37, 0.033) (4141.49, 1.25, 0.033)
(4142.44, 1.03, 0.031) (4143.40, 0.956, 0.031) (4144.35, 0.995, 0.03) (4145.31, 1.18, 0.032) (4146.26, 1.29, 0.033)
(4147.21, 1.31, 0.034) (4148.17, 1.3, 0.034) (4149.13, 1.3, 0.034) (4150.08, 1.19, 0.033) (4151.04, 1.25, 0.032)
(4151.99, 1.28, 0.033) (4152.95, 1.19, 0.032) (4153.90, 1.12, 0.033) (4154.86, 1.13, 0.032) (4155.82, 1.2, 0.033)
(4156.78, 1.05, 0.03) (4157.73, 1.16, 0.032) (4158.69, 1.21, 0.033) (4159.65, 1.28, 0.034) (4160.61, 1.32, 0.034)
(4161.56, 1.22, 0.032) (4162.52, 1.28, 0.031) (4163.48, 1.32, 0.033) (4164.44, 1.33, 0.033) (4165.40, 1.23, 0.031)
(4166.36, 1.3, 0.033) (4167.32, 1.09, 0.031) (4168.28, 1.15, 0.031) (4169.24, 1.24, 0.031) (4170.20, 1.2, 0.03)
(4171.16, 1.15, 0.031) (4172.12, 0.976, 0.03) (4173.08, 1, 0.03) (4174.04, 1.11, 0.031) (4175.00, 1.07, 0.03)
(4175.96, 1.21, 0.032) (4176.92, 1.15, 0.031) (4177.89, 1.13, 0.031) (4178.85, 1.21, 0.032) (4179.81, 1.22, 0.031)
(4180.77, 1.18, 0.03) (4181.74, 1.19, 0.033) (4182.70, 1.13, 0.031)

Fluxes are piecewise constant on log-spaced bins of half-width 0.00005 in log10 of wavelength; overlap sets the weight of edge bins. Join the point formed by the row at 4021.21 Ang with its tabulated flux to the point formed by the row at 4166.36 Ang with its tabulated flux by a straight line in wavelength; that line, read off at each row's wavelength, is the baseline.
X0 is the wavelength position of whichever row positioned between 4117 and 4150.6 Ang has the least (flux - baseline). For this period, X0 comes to 4143.40 Ang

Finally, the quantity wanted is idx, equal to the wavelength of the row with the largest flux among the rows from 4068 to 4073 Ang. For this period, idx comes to 4069.65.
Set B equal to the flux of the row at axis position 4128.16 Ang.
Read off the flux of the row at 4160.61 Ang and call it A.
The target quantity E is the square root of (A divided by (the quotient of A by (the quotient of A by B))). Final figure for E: 1.04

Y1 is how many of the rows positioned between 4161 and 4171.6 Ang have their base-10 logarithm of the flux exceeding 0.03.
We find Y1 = 11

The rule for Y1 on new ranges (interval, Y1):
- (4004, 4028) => 23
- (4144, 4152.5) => 8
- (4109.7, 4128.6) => 20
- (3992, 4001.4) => 9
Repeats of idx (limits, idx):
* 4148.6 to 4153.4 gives 4149.13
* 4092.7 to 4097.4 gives 4093.14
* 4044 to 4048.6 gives 4048.15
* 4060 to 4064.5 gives 4060.29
